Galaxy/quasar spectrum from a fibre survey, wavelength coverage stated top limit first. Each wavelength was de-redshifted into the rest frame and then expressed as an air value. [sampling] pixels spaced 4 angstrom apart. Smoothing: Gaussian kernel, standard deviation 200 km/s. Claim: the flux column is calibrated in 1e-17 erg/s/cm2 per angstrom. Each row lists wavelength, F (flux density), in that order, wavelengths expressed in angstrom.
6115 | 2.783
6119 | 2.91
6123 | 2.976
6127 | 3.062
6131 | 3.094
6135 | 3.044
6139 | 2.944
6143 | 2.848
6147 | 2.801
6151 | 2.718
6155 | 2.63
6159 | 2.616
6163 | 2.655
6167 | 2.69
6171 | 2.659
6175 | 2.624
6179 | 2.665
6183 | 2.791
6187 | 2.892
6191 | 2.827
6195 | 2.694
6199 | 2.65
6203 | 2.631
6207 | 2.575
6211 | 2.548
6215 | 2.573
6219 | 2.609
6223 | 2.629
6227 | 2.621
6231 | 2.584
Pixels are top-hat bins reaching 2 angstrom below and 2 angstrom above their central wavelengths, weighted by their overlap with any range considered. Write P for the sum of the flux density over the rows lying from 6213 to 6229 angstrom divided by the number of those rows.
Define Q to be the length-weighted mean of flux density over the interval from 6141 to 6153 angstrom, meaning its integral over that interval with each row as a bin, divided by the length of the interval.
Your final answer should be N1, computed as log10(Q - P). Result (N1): -0.74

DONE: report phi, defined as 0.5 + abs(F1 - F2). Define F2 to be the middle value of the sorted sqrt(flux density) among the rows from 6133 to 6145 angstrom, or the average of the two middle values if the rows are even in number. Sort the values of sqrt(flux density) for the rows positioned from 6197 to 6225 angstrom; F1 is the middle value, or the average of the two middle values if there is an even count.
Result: 0.601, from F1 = 1.62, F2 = 1.72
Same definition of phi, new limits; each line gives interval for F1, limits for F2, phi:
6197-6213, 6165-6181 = 0.518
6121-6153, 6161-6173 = 0.590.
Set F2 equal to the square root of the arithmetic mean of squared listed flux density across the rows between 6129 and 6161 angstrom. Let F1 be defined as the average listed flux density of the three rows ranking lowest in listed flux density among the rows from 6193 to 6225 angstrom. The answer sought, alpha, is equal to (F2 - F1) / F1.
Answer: 0.108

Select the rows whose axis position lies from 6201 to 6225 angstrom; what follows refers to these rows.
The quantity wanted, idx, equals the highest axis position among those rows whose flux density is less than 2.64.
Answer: 6223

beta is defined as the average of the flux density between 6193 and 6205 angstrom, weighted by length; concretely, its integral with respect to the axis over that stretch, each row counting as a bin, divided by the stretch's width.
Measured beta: 2.66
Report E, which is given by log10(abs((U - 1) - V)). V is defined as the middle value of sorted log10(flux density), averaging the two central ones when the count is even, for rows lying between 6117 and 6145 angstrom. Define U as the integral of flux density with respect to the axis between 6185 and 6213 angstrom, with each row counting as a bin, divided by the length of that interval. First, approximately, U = 2.69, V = 0.474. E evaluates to 0.084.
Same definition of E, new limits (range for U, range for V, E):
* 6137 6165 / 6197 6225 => 0.123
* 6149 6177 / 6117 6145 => 0.073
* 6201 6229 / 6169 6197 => 0.067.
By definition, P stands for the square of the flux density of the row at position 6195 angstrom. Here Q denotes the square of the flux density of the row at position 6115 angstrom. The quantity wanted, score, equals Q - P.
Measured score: 0.5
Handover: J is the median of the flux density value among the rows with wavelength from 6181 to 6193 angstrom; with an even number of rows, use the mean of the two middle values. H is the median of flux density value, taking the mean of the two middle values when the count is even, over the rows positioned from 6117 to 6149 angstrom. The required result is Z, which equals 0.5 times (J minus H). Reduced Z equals -0.07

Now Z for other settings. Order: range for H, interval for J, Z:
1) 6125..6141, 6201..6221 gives -0.24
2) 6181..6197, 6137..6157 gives 0.00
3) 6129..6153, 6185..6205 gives -0.10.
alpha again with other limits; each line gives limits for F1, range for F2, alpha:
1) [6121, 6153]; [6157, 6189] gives -0.032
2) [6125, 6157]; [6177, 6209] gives 0.000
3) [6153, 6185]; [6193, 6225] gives -0.004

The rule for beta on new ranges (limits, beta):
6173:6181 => 2.64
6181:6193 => 2.84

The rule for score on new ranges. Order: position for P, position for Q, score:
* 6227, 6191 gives 1.1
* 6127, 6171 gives -2.3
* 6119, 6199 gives -1.4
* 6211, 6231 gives 0.2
